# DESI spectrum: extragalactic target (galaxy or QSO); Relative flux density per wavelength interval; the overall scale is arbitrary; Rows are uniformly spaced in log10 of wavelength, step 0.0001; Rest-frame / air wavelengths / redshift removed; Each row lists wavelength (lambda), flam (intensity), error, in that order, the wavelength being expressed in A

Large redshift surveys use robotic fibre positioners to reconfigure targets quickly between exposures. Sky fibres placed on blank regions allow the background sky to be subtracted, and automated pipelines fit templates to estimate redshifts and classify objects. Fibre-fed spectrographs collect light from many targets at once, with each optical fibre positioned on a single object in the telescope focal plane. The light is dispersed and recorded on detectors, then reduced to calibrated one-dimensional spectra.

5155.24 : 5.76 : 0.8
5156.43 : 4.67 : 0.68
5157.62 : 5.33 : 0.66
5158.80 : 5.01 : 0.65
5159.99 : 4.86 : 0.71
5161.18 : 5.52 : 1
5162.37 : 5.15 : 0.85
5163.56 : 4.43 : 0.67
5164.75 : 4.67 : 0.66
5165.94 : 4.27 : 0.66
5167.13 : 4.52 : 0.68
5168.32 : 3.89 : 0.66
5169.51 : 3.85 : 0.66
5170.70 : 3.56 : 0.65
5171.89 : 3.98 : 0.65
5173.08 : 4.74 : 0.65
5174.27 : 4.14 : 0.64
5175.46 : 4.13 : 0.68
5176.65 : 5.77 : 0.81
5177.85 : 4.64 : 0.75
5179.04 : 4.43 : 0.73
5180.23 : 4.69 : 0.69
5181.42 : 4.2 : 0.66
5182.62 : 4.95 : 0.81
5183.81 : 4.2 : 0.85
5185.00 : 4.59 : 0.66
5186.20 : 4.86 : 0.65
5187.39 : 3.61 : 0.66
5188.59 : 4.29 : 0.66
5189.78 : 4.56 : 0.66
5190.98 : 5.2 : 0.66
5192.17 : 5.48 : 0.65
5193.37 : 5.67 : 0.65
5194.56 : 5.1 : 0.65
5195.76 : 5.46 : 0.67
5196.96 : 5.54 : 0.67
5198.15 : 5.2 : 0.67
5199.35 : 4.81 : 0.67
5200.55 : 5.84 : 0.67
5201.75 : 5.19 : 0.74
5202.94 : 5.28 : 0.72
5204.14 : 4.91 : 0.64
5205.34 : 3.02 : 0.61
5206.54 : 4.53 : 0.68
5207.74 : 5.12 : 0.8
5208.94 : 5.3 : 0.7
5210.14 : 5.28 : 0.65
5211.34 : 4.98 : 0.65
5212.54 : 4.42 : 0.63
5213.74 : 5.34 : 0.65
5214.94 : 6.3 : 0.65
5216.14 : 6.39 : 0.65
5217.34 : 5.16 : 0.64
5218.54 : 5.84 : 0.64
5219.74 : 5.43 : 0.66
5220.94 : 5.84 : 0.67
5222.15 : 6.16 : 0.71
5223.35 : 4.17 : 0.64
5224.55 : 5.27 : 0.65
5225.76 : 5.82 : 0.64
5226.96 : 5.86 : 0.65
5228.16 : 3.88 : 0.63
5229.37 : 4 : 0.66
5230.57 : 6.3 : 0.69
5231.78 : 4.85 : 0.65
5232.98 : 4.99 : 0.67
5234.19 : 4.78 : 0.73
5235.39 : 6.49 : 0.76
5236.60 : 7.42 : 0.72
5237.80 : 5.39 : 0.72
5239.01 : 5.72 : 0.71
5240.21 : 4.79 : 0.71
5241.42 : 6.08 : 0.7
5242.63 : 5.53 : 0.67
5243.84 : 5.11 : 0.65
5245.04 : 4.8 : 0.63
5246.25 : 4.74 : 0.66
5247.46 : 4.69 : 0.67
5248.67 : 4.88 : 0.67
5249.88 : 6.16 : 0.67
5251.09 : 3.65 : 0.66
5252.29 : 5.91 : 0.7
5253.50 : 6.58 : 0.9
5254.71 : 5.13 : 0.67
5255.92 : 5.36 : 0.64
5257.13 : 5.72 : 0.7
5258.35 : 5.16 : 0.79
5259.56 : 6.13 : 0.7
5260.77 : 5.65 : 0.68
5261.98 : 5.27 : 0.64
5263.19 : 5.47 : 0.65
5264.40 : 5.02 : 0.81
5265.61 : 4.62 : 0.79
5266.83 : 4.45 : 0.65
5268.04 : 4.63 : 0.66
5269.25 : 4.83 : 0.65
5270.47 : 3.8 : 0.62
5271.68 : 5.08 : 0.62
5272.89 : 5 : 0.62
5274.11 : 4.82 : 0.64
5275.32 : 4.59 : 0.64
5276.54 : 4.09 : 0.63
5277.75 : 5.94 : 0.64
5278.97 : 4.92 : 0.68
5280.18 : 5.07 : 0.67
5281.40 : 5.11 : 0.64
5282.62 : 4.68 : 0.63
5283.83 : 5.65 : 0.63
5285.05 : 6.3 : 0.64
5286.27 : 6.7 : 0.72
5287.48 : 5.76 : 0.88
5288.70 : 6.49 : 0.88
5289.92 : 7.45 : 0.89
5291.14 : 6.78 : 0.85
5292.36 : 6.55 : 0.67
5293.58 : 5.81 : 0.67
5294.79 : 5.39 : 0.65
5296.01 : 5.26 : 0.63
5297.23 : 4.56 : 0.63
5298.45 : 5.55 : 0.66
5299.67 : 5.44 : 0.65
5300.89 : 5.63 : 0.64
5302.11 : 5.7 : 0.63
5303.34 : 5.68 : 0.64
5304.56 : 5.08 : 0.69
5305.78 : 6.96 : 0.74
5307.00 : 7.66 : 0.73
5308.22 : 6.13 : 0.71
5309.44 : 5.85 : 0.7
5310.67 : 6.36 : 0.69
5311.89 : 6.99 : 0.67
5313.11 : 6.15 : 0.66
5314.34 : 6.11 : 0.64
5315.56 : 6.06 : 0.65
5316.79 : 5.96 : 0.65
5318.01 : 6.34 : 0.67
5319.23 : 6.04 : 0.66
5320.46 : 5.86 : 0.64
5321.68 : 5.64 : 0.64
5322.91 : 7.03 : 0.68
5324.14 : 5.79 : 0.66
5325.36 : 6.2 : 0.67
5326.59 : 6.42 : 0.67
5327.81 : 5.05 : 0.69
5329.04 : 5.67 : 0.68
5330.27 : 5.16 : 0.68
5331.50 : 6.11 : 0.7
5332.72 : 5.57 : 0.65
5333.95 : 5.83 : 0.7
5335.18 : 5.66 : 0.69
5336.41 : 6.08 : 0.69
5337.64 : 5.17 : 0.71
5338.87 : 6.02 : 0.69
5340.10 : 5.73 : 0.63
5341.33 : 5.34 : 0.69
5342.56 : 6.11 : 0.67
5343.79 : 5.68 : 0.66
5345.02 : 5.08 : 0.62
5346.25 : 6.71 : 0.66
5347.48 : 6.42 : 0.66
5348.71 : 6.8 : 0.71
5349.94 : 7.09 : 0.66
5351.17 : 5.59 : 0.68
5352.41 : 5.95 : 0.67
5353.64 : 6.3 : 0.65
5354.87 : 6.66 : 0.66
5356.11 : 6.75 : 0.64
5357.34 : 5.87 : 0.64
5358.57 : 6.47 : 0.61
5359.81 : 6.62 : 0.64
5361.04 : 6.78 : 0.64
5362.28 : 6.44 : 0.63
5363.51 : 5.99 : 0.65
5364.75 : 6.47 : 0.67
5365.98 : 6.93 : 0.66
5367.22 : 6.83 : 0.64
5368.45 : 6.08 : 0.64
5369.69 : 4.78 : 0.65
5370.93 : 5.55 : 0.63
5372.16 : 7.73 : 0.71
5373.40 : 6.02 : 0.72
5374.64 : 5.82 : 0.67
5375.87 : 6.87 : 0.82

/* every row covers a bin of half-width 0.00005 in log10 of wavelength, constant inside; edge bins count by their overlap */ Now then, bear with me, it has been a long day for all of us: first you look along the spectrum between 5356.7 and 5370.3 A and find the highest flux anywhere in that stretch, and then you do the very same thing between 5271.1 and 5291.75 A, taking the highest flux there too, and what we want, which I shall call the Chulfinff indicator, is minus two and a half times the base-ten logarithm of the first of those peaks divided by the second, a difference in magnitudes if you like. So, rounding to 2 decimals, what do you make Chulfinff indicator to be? 0.08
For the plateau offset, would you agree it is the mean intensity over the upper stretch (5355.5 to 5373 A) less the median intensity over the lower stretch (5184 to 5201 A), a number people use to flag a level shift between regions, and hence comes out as 1.2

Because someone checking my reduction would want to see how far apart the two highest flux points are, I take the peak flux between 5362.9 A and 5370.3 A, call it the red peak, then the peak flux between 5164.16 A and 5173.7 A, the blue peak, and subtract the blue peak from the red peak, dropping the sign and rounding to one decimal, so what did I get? 2.2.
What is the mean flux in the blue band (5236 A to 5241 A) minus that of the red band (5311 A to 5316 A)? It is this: -0.5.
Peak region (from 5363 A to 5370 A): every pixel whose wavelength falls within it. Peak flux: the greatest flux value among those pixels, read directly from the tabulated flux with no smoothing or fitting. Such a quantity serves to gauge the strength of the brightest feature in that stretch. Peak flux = 6.93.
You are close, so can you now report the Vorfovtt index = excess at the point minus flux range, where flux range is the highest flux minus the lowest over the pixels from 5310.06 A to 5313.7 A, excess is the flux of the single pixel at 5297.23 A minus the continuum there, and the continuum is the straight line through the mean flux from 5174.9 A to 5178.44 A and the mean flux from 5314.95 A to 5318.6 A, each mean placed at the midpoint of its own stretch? -2.22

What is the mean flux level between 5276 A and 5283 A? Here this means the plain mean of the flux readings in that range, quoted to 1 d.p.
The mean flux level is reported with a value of 5.0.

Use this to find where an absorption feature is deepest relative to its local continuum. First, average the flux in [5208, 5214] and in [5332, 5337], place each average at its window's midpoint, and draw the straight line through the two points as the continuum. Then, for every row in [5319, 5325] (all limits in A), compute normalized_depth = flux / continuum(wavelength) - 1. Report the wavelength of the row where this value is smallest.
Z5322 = 5321.68 A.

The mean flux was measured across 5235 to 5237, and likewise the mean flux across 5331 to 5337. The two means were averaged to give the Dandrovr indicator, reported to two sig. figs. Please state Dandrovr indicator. 6.4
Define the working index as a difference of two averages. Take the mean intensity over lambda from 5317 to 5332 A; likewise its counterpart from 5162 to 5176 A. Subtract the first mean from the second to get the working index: -1.7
